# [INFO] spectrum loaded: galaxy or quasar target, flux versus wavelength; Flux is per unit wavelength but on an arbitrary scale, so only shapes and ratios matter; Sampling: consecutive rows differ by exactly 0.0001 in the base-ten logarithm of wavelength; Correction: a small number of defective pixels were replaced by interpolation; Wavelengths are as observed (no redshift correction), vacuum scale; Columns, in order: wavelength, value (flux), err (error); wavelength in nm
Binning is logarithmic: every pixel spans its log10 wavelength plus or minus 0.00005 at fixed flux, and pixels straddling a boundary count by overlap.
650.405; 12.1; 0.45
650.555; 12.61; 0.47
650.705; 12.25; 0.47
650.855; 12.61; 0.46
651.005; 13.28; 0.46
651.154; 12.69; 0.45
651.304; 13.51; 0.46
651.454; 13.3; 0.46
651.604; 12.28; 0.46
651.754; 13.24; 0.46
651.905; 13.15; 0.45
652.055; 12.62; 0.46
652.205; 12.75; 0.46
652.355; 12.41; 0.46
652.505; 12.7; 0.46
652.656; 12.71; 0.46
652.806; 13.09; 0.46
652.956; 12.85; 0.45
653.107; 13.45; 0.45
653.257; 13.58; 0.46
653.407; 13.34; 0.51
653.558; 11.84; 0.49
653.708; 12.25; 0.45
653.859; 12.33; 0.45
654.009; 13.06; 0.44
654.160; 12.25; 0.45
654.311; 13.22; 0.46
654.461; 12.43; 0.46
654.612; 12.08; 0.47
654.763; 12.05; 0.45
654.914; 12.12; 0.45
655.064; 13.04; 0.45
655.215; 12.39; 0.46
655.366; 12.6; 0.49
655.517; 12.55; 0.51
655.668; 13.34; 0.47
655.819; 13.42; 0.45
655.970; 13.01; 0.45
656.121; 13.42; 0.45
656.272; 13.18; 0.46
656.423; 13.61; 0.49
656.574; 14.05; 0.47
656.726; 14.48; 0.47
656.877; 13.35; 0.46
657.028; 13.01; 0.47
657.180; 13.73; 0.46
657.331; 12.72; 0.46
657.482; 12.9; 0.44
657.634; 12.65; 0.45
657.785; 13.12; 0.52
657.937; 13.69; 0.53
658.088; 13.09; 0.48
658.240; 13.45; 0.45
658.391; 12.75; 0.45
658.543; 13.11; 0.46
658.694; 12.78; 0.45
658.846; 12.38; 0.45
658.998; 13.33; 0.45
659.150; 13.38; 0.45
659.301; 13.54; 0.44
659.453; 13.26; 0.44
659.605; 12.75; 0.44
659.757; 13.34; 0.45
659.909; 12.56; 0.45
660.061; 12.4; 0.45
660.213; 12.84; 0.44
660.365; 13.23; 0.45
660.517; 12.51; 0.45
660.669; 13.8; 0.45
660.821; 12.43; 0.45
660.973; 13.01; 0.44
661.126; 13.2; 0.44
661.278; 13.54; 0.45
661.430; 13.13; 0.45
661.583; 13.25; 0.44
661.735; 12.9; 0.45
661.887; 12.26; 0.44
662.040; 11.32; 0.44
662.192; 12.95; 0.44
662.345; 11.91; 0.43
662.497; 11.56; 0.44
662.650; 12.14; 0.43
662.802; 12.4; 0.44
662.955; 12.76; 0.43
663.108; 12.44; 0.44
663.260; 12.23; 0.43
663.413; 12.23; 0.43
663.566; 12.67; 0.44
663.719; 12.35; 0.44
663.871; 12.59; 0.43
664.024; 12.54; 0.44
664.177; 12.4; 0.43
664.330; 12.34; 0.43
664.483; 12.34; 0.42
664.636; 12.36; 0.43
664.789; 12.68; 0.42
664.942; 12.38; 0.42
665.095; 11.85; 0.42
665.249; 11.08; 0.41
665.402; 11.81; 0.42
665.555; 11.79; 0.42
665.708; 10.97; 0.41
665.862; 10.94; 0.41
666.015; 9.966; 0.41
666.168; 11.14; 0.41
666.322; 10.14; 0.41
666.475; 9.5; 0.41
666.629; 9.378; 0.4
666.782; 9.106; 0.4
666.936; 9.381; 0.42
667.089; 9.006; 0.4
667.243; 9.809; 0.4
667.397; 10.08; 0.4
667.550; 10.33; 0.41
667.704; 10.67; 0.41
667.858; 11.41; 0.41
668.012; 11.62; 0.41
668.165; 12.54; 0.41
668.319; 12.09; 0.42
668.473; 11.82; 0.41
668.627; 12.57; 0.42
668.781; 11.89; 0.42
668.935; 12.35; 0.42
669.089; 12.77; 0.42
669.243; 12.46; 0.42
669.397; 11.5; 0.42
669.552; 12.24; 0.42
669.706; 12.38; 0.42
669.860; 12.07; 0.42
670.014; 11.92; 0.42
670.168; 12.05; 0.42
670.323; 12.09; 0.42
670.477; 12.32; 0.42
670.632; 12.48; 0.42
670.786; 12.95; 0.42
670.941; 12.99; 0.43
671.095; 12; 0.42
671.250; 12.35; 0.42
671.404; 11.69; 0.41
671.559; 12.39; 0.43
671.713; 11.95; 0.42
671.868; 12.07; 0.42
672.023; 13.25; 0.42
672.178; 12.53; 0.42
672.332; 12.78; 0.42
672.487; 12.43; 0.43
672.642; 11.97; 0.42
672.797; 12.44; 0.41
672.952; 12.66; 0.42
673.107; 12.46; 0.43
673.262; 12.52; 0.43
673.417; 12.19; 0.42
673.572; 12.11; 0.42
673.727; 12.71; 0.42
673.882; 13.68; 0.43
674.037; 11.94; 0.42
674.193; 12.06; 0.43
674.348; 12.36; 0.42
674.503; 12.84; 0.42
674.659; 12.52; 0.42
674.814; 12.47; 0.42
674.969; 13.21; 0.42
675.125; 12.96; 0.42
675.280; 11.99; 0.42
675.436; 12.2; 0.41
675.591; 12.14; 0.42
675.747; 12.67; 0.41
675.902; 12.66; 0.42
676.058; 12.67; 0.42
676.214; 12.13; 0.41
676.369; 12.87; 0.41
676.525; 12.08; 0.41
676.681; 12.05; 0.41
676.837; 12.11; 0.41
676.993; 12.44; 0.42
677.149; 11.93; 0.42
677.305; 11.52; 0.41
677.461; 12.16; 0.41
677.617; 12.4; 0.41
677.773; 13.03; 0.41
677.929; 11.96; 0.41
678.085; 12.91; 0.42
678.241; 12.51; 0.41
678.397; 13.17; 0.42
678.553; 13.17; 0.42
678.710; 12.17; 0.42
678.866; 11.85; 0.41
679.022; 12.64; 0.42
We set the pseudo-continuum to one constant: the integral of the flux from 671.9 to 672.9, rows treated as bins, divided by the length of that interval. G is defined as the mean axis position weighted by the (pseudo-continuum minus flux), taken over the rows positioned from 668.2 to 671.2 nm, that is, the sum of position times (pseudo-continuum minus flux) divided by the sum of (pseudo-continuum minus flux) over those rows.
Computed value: 669.38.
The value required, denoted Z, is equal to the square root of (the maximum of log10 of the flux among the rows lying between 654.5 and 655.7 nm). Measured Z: 1.06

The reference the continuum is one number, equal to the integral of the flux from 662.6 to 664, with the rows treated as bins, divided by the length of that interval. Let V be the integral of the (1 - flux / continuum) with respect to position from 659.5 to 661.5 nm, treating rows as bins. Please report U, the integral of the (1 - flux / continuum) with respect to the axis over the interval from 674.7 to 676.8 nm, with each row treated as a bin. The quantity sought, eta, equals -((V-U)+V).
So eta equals 0.17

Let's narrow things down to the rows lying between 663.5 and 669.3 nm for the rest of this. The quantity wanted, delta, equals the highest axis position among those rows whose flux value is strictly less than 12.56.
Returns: 669.243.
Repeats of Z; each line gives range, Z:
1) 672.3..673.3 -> 1.05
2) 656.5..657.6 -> 1.08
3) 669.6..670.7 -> 1.05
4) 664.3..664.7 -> 1.04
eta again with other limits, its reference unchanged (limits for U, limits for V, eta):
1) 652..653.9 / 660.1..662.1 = 0.09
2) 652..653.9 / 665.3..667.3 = -0.76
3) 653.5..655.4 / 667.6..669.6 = -0.15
